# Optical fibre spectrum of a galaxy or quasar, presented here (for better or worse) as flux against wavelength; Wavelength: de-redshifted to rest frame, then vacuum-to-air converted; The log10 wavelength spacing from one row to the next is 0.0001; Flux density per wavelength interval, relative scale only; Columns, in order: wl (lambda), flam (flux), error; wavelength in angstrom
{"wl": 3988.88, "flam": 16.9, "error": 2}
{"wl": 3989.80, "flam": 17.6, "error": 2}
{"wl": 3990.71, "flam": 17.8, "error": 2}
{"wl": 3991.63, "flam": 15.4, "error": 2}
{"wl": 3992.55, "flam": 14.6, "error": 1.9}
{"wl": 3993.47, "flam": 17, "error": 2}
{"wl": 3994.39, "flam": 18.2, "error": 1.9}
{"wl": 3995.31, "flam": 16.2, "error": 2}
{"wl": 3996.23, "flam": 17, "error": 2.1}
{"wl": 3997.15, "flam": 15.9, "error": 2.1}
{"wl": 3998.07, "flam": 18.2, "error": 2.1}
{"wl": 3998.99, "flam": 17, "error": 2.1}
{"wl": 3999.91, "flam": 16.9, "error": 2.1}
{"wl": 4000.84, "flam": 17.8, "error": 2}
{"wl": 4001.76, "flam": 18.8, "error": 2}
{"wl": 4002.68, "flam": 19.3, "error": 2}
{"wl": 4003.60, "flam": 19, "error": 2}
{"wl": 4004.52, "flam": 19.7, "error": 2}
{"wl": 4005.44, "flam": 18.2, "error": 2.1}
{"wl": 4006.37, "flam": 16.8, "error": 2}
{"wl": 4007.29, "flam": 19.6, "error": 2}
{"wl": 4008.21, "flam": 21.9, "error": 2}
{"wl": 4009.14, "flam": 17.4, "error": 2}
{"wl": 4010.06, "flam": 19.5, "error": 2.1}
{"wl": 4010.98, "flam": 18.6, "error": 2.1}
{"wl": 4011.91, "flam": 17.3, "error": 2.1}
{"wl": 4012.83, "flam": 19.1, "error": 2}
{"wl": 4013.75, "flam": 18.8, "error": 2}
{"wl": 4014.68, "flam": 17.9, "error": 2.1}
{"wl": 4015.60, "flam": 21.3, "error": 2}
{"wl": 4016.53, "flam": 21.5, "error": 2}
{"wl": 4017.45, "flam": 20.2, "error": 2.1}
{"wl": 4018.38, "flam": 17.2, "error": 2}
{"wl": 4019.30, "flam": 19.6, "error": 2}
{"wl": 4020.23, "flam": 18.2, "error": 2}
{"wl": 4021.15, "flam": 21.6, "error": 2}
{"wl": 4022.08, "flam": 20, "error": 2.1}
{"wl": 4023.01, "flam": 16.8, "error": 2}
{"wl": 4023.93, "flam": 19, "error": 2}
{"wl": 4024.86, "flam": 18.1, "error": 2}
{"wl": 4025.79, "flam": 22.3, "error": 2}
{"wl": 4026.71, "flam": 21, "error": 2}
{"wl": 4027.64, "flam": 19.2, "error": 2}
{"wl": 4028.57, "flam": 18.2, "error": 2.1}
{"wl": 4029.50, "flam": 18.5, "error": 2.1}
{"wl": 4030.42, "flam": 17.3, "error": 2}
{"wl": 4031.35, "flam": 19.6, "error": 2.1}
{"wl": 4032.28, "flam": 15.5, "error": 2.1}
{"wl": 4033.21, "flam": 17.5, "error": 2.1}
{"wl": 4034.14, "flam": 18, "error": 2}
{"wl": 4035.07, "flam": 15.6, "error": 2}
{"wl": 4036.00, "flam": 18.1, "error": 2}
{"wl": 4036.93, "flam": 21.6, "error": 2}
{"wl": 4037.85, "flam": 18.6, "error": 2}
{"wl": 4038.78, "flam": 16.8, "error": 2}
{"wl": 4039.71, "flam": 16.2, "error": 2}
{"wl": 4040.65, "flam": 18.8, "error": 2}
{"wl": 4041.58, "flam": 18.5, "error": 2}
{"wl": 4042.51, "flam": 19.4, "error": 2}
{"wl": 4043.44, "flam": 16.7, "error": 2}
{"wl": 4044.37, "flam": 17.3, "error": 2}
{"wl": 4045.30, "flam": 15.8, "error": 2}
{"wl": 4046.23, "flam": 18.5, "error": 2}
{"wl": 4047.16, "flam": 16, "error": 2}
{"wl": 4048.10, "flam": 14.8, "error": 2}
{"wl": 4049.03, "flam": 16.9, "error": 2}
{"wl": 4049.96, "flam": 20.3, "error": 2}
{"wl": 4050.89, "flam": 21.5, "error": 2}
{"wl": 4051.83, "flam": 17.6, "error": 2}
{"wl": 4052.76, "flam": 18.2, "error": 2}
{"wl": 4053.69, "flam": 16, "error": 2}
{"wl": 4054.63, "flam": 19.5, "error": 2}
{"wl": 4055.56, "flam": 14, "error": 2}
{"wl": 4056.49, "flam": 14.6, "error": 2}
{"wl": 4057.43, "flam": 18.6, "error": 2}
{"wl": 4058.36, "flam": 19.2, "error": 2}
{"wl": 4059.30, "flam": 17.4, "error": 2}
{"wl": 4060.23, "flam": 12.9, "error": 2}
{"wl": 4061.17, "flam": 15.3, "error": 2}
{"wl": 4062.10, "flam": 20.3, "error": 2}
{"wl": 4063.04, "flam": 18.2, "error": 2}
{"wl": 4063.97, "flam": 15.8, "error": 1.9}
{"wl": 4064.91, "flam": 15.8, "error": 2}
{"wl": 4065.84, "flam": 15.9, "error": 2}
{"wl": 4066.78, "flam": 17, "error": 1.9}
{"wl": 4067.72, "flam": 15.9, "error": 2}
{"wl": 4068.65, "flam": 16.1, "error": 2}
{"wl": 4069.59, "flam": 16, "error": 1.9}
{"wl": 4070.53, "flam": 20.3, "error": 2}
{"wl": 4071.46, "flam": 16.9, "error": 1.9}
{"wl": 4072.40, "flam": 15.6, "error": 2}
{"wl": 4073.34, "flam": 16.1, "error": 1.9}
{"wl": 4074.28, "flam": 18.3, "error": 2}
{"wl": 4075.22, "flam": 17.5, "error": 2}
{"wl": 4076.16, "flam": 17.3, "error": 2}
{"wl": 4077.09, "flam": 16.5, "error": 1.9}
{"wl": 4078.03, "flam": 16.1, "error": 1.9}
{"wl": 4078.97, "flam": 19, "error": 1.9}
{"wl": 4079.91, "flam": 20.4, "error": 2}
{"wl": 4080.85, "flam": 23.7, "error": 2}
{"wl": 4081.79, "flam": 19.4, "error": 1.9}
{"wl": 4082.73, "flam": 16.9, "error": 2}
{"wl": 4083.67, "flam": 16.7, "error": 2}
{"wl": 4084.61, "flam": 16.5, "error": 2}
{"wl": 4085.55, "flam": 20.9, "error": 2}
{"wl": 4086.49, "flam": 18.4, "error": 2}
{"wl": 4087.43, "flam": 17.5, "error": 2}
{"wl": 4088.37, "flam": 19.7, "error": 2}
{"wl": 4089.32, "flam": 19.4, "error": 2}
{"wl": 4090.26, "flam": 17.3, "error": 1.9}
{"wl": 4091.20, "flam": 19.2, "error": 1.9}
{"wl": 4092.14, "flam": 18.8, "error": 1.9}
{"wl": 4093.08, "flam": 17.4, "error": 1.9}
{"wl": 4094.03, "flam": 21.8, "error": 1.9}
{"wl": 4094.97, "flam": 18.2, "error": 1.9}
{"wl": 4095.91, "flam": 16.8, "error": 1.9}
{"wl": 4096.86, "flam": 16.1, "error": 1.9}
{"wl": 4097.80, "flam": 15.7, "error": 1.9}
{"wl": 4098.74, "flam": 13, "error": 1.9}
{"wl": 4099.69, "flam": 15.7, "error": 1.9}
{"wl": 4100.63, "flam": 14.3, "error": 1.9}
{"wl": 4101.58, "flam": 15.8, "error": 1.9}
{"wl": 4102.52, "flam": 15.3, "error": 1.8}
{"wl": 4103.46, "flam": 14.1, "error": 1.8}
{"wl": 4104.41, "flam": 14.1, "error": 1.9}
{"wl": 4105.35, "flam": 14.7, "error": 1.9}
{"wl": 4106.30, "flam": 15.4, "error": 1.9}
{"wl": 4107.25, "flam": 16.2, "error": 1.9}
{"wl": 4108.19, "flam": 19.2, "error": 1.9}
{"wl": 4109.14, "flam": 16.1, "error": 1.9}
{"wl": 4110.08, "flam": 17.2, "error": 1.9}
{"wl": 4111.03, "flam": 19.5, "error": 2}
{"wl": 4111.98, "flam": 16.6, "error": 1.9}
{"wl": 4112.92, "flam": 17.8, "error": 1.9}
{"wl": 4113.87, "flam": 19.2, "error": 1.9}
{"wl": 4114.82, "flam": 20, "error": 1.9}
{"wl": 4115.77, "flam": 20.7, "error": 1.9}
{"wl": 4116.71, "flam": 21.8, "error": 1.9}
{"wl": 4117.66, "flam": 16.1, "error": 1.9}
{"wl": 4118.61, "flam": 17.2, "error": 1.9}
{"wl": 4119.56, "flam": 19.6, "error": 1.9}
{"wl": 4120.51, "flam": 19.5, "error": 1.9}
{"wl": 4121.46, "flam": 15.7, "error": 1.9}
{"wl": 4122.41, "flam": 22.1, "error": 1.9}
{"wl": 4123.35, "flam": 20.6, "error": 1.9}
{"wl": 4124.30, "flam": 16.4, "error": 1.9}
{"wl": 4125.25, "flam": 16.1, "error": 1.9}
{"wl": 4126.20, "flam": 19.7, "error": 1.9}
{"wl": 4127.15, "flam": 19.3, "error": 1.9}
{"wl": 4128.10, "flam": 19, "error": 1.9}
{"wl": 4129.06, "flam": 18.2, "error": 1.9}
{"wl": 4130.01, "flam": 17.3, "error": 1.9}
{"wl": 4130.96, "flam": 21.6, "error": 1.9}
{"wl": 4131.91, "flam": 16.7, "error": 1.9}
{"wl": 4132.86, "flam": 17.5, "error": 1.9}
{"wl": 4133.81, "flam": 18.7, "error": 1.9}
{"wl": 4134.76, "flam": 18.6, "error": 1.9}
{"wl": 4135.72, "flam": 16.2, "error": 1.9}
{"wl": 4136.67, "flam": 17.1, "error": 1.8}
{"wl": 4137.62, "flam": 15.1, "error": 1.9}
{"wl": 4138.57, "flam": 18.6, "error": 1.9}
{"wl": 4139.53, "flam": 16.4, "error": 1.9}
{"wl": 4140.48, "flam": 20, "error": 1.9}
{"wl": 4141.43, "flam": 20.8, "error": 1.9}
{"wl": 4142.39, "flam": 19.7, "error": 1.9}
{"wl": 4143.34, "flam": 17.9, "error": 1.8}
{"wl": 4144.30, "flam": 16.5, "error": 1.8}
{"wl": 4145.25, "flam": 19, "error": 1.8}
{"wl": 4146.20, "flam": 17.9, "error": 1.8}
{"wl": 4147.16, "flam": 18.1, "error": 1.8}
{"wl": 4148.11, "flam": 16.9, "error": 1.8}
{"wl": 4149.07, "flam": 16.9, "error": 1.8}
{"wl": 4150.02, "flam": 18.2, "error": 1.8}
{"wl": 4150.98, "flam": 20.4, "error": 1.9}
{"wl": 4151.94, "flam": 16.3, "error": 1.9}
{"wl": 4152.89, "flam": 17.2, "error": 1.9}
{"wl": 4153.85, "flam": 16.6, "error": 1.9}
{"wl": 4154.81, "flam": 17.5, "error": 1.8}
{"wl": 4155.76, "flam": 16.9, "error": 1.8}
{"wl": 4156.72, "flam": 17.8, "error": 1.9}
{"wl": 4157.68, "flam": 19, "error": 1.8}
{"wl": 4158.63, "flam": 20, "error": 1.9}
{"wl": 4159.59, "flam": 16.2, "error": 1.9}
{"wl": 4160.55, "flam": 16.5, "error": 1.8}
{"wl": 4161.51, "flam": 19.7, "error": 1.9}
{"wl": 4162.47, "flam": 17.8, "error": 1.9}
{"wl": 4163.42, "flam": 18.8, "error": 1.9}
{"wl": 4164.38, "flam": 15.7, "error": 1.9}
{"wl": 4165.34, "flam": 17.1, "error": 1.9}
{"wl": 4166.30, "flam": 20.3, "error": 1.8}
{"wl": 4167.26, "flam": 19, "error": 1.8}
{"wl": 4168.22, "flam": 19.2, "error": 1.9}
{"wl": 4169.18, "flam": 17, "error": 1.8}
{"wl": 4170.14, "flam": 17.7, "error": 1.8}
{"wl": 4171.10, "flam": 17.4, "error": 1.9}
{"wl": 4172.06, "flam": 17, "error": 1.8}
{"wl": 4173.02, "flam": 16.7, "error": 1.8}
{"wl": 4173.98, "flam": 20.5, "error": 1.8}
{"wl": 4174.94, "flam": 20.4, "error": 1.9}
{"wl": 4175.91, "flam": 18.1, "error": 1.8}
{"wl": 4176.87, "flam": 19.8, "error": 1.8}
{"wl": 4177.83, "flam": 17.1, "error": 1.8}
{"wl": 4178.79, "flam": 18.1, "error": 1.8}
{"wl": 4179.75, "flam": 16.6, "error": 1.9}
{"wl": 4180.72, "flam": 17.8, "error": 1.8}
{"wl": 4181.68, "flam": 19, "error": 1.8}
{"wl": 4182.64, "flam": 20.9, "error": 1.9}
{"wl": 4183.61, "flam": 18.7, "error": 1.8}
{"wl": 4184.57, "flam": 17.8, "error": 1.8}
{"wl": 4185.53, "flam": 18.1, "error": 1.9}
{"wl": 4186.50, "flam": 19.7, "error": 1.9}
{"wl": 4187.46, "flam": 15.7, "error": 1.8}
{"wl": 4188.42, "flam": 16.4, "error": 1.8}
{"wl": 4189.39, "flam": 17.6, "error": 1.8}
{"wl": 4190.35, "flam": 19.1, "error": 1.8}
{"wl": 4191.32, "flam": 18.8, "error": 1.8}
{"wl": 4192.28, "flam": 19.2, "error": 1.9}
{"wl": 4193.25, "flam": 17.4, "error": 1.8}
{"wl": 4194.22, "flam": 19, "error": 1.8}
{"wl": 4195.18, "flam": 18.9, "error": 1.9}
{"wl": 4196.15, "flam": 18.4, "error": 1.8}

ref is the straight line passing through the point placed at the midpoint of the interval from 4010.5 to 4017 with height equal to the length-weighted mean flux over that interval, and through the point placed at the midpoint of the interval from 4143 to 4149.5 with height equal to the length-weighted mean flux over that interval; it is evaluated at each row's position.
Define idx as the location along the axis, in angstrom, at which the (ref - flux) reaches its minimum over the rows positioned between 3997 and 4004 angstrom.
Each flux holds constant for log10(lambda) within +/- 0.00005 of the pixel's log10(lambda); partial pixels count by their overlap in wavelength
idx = 4002.68 angstrom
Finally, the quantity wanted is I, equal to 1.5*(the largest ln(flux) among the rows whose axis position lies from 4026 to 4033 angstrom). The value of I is 4.57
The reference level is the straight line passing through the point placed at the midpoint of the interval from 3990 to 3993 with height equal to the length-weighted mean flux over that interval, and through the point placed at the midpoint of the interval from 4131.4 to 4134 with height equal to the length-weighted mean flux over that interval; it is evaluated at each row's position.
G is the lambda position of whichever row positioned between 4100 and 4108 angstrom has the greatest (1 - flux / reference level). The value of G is 4104.41 angstrom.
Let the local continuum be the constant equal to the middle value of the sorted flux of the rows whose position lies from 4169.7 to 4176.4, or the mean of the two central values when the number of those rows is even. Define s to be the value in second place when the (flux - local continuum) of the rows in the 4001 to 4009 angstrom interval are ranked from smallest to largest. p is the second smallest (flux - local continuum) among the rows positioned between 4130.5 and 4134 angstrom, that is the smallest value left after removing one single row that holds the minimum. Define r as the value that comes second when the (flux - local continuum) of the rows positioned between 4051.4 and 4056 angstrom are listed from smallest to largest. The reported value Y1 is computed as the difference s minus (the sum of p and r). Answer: 2.4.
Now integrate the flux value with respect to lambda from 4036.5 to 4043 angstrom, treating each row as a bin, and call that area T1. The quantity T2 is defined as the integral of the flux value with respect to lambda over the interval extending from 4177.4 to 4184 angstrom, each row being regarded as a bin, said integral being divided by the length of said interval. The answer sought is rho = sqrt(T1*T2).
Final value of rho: 47.0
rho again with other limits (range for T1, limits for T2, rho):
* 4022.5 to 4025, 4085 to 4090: 29.3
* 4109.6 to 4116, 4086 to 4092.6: 47.1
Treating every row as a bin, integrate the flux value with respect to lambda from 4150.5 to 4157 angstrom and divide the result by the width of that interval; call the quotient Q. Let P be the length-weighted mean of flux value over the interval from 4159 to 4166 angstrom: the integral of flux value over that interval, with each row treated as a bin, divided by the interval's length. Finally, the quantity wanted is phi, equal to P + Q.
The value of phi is 35.0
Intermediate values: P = 17.5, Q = 17.5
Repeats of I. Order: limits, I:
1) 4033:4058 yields 4.61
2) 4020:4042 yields 4.66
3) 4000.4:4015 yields 4.63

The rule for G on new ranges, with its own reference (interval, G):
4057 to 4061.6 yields 4060.23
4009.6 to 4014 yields 4011.91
